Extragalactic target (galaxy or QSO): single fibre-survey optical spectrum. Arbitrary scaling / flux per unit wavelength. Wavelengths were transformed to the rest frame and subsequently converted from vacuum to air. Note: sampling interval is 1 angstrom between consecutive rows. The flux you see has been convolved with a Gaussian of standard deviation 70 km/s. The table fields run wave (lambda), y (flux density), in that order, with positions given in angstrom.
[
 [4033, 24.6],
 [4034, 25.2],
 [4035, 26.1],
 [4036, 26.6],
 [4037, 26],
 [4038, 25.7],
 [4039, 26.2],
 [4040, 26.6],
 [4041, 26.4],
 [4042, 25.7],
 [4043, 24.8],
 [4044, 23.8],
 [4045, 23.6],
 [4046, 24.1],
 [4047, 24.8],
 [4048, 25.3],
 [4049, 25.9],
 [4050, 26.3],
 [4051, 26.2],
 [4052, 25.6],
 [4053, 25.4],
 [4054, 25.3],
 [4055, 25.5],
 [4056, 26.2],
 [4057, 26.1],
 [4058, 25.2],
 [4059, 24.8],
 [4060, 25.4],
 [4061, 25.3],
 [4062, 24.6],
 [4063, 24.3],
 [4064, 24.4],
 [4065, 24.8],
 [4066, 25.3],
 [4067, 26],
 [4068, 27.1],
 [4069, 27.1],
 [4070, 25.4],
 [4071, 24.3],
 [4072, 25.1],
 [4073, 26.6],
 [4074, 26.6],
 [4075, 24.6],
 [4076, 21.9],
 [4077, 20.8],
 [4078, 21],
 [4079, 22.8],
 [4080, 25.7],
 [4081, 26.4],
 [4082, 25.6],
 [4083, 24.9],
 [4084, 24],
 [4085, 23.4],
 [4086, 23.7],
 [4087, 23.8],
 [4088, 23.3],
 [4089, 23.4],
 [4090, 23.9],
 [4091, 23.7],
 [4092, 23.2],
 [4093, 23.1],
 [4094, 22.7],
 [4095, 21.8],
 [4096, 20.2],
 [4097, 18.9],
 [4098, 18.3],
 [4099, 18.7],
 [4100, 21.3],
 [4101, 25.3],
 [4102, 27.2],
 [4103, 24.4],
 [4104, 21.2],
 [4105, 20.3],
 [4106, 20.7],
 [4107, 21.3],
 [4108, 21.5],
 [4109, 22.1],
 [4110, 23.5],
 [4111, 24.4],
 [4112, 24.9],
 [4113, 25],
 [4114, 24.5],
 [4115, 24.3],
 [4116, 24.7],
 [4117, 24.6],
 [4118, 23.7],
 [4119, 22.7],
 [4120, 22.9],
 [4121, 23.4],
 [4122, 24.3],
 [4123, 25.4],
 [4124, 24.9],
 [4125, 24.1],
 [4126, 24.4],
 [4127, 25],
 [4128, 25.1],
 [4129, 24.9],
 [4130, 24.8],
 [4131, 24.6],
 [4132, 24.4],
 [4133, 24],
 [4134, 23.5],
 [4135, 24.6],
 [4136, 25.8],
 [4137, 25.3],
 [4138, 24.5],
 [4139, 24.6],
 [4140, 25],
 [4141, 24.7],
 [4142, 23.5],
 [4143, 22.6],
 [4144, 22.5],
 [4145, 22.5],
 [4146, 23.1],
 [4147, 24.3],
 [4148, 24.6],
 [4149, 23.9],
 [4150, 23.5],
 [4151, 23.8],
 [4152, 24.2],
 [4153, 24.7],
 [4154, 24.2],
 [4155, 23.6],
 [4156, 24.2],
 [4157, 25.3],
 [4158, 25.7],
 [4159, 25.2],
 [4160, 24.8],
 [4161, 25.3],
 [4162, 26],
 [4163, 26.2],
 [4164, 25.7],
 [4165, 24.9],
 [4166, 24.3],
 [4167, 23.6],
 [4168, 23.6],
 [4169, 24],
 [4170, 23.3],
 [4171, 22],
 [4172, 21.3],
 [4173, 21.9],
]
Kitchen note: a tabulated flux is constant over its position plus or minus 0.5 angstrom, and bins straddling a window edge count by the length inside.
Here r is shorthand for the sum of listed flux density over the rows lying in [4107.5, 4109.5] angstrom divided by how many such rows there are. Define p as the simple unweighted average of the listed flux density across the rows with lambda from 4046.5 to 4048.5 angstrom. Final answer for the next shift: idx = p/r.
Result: 1.149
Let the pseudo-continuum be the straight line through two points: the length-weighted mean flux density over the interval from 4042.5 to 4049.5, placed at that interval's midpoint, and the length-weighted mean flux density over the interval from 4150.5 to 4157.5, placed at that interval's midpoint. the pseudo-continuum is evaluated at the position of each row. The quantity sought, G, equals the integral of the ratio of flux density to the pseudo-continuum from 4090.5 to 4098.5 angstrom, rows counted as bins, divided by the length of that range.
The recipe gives 0.88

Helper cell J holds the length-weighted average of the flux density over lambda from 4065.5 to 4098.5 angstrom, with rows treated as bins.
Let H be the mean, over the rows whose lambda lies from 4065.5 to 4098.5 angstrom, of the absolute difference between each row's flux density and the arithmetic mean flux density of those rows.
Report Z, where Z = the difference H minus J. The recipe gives -22.1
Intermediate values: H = 1.71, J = 23.8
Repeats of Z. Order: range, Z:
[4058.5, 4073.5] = -24.6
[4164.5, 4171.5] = -23.0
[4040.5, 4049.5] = -24.1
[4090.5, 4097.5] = -20.5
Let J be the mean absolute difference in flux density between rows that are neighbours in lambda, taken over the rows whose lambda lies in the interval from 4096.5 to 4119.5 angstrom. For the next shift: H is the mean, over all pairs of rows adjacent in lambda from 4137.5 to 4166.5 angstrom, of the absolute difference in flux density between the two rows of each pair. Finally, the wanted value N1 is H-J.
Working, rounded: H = 0.53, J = 1.10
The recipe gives -0.57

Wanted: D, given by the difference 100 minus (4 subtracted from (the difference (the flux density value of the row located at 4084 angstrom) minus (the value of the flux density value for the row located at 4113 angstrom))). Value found 105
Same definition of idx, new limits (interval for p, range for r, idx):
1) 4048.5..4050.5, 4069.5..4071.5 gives 1.050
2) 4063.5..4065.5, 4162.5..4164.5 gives 0.948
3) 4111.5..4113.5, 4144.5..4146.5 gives 1.094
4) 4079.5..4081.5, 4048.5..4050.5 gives 0.998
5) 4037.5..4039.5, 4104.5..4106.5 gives 1.266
